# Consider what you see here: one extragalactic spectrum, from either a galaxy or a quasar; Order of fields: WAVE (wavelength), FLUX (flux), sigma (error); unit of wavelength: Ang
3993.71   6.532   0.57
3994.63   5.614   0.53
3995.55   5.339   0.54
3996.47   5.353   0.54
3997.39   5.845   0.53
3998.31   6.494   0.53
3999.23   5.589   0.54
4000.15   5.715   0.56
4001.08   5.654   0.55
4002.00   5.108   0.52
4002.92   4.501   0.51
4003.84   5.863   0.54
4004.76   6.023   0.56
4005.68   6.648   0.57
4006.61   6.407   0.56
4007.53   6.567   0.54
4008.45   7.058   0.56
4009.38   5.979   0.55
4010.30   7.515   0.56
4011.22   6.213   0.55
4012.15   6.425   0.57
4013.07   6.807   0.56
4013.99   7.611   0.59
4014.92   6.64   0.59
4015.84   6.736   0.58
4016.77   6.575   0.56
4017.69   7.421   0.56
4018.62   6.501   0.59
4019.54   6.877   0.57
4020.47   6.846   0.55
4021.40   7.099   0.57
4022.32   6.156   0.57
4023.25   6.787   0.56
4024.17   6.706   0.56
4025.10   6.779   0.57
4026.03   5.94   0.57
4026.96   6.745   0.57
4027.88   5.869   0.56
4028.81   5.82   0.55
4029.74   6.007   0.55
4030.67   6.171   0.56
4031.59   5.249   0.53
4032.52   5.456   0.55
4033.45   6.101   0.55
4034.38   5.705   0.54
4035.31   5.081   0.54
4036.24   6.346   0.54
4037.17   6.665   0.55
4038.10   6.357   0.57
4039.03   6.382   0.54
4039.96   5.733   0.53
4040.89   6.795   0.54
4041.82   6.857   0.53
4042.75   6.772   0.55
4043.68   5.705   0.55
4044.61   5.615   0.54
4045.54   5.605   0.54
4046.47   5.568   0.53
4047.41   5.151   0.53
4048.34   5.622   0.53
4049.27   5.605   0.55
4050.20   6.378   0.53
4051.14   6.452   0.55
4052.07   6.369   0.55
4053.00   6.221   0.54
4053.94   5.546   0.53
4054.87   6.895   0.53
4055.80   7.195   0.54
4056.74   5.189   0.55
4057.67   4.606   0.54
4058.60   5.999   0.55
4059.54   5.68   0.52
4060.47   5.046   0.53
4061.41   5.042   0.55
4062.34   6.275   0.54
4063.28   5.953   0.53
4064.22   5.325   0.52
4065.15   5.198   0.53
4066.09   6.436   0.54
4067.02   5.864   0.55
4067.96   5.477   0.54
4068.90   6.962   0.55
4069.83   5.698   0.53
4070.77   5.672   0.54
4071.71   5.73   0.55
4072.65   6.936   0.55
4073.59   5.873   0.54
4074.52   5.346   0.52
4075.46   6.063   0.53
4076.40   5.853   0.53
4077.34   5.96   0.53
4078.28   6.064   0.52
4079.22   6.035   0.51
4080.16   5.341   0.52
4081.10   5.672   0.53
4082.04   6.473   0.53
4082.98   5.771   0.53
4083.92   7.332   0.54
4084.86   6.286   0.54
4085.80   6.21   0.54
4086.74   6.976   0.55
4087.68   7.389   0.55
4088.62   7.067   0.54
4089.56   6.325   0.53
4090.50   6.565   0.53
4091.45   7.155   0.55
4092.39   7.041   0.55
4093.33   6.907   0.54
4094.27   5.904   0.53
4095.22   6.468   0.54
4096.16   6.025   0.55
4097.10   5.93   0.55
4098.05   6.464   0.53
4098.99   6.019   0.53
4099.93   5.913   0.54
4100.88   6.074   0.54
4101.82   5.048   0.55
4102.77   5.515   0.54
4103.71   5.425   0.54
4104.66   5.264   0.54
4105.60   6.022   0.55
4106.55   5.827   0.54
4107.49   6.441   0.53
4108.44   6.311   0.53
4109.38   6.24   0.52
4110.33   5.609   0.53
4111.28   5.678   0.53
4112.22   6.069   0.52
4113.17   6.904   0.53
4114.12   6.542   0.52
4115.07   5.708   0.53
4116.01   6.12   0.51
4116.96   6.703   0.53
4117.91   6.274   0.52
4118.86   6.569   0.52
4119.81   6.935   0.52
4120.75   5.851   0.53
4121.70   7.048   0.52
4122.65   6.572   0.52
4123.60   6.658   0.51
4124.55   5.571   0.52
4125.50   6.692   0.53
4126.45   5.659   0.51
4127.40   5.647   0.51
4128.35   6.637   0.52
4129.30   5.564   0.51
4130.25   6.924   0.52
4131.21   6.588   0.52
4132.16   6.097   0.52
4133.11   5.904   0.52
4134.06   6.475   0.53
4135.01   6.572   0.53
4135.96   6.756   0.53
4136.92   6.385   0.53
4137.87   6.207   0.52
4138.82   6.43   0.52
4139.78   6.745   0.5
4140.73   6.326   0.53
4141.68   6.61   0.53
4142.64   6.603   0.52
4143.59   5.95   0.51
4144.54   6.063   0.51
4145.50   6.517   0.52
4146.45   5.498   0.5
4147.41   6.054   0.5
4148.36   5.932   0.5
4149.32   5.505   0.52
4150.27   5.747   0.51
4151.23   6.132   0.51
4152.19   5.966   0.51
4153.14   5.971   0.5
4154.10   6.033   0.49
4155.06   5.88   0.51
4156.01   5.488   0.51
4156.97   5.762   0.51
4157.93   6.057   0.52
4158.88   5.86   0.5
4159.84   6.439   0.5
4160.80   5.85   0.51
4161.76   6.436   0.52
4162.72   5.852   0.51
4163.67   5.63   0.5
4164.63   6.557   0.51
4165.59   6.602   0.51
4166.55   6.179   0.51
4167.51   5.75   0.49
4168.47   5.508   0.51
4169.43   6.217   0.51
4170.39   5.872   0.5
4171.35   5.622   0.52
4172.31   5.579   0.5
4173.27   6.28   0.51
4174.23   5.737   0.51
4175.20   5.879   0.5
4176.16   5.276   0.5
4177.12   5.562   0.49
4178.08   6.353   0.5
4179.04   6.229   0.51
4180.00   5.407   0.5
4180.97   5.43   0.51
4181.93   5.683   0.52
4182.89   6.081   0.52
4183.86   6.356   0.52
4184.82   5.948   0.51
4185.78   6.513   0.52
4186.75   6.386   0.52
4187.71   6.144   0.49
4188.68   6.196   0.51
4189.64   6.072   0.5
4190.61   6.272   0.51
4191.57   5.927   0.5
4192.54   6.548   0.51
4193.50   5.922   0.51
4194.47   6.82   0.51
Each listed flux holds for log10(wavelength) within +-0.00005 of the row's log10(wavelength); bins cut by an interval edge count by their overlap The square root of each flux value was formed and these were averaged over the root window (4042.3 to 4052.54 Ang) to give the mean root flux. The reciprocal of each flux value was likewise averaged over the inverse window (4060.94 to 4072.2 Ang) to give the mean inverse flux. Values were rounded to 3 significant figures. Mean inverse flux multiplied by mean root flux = 0.421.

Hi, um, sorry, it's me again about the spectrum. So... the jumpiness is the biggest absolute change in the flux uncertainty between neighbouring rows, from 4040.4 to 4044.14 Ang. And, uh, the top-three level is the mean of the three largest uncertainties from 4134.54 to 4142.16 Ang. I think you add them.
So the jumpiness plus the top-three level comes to 0.550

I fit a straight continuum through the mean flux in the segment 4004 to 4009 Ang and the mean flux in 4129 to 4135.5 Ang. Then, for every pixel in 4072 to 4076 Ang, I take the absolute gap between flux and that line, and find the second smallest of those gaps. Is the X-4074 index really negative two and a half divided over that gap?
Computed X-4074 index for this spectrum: -5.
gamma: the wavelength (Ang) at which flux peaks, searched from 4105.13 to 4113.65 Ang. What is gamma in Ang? 4113.17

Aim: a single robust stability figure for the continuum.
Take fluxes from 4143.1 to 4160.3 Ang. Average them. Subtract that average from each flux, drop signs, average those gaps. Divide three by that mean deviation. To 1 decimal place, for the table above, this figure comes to 14.8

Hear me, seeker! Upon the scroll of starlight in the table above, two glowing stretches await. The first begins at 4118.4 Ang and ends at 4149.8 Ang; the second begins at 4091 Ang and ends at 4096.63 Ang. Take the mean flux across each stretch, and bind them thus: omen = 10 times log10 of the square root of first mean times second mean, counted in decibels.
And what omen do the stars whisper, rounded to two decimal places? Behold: 8.09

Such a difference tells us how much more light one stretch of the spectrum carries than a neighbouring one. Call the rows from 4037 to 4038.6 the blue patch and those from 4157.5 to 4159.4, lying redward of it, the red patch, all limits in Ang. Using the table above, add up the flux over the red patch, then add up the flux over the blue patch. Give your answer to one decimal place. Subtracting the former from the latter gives 1.1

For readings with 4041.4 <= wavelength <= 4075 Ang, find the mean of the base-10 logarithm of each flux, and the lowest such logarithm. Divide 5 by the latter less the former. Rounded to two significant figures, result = -48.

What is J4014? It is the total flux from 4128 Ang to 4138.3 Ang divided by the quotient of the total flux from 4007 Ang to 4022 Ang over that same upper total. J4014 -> 45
